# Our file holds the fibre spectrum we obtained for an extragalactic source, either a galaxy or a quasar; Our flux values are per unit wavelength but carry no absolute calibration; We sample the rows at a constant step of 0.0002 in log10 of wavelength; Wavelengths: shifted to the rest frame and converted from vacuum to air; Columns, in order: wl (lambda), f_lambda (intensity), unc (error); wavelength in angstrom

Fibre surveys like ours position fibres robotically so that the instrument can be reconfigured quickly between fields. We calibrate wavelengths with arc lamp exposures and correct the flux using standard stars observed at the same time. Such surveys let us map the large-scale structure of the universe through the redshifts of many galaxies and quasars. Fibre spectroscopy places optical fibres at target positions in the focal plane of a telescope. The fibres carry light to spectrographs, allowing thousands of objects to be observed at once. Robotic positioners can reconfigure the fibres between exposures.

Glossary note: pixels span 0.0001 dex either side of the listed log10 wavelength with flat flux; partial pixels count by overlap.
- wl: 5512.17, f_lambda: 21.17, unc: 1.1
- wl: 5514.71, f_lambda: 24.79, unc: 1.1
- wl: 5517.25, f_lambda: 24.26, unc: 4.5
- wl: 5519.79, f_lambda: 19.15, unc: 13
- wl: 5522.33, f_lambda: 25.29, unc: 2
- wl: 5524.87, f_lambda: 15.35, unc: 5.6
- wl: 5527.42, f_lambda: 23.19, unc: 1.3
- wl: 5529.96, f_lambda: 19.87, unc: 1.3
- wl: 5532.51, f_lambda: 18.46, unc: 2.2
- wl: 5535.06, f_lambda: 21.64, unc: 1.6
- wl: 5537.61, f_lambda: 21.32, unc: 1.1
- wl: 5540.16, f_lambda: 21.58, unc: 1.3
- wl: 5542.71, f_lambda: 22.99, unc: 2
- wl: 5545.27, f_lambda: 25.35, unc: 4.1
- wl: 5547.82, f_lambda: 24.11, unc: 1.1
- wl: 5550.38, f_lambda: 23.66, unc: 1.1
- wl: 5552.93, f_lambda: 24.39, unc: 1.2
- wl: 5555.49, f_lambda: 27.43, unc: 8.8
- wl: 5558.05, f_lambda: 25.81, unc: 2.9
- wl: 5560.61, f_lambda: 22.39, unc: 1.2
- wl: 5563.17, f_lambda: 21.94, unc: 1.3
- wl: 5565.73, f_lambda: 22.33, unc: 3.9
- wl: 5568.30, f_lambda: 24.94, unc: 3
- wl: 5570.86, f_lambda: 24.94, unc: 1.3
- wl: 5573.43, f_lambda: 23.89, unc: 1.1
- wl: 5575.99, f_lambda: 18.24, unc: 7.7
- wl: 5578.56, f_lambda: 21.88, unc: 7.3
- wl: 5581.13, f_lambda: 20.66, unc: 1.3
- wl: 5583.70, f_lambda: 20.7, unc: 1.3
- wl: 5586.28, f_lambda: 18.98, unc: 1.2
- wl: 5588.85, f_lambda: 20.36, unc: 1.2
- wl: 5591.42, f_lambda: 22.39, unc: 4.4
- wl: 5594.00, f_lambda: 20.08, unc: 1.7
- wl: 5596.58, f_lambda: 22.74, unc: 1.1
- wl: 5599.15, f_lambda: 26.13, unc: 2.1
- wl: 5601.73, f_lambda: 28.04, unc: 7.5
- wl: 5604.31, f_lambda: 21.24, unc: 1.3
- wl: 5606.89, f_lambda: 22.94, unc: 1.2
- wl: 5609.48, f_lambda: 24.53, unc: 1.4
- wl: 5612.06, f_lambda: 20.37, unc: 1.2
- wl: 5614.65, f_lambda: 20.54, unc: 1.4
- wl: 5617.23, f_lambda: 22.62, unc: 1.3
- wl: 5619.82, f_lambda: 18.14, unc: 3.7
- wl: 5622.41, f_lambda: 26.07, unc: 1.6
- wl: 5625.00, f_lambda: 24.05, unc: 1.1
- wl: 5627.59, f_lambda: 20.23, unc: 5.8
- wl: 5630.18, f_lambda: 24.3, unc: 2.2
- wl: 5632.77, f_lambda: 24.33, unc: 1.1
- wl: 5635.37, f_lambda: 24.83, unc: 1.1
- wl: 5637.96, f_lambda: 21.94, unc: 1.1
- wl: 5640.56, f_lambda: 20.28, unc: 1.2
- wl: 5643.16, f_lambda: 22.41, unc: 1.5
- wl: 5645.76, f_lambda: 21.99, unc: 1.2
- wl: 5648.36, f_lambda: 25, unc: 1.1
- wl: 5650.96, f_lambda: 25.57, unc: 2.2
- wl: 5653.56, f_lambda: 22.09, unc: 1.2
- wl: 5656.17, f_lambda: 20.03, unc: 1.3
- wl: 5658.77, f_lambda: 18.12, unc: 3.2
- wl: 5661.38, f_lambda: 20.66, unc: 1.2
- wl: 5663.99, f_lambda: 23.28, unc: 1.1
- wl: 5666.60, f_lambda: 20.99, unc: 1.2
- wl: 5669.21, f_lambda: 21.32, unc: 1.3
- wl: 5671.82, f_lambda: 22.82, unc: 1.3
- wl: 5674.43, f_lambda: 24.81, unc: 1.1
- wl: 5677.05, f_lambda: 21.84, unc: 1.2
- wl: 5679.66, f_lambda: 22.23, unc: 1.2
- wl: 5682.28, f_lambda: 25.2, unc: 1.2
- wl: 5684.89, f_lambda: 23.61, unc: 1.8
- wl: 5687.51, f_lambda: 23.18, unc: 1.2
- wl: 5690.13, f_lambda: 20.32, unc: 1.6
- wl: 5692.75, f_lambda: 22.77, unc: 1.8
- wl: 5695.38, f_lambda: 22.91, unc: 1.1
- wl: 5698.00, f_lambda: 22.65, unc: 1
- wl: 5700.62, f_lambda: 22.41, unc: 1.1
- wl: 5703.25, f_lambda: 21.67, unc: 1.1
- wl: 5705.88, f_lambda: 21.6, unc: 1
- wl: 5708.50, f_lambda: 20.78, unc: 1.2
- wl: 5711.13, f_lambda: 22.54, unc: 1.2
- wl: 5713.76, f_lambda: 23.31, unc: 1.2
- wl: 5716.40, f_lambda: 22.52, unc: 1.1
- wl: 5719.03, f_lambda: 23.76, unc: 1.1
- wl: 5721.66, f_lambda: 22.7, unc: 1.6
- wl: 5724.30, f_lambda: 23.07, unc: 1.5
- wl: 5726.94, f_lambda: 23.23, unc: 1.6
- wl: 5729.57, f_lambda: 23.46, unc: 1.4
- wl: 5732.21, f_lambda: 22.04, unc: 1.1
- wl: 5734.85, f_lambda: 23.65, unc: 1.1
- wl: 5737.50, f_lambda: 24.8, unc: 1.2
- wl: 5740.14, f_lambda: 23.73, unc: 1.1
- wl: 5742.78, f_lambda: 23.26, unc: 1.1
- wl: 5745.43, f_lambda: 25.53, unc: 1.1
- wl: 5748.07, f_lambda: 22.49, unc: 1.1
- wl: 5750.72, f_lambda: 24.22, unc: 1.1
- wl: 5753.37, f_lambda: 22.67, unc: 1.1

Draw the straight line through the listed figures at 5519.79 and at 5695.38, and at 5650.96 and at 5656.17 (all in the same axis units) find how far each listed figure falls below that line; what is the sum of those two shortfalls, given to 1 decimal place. -1.6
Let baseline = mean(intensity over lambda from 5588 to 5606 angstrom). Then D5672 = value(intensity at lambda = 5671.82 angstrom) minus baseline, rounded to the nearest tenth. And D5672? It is -0.2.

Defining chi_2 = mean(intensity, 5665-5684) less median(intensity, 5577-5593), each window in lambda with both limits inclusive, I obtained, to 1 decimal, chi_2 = 2.1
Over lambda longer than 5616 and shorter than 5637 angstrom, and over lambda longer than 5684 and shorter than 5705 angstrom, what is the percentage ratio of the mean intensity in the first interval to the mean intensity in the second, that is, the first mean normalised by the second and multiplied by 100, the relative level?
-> 103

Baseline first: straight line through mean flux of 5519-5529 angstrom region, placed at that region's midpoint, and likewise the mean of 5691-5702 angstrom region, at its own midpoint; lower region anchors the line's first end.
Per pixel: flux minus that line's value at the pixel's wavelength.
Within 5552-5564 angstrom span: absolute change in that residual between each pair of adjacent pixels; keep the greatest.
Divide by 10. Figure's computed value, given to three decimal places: 0.345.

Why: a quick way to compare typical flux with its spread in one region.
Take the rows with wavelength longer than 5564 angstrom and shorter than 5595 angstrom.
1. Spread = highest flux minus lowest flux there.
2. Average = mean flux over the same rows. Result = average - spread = 14.9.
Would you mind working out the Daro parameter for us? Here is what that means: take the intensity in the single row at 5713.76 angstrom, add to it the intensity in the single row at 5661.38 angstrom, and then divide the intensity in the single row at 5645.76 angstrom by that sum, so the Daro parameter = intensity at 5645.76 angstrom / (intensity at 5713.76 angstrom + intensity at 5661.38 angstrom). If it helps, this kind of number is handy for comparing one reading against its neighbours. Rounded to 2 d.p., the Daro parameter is 0.50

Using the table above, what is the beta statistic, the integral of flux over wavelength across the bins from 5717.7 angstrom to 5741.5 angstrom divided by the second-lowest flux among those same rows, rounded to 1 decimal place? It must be 24.5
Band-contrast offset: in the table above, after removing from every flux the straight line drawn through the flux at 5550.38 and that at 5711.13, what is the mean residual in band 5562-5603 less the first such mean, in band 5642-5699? -0.67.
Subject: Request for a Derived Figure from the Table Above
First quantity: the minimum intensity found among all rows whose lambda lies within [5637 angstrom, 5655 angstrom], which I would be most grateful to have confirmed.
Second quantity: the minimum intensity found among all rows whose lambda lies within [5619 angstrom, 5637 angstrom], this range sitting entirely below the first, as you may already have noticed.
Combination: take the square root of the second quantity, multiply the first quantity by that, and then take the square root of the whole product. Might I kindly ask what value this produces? 9.29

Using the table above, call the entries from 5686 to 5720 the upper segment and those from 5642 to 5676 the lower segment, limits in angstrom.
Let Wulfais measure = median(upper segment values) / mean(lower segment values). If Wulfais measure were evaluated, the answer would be 1.01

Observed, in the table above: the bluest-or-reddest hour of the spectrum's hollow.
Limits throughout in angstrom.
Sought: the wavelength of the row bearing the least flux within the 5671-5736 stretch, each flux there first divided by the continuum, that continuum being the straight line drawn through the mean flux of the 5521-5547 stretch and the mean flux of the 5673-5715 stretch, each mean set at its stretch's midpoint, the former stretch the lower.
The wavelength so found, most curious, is 5690.13 angstrom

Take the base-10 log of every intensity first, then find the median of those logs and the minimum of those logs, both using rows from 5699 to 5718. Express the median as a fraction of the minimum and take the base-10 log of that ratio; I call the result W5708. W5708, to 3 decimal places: 0.011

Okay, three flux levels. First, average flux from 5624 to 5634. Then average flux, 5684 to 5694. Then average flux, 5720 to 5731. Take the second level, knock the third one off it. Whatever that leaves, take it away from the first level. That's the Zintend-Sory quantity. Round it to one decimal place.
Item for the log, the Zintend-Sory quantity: 23.9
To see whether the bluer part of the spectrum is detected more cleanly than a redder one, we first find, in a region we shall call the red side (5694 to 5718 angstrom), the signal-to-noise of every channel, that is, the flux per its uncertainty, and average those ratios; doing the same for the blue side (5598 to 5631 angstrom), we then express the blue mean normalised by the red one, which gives 0.67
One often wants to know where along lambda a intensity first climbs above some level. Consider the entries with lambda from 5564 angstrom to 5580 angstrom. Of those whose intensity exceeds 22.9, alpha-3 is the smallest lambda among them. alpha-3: 5568.30 angstrom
